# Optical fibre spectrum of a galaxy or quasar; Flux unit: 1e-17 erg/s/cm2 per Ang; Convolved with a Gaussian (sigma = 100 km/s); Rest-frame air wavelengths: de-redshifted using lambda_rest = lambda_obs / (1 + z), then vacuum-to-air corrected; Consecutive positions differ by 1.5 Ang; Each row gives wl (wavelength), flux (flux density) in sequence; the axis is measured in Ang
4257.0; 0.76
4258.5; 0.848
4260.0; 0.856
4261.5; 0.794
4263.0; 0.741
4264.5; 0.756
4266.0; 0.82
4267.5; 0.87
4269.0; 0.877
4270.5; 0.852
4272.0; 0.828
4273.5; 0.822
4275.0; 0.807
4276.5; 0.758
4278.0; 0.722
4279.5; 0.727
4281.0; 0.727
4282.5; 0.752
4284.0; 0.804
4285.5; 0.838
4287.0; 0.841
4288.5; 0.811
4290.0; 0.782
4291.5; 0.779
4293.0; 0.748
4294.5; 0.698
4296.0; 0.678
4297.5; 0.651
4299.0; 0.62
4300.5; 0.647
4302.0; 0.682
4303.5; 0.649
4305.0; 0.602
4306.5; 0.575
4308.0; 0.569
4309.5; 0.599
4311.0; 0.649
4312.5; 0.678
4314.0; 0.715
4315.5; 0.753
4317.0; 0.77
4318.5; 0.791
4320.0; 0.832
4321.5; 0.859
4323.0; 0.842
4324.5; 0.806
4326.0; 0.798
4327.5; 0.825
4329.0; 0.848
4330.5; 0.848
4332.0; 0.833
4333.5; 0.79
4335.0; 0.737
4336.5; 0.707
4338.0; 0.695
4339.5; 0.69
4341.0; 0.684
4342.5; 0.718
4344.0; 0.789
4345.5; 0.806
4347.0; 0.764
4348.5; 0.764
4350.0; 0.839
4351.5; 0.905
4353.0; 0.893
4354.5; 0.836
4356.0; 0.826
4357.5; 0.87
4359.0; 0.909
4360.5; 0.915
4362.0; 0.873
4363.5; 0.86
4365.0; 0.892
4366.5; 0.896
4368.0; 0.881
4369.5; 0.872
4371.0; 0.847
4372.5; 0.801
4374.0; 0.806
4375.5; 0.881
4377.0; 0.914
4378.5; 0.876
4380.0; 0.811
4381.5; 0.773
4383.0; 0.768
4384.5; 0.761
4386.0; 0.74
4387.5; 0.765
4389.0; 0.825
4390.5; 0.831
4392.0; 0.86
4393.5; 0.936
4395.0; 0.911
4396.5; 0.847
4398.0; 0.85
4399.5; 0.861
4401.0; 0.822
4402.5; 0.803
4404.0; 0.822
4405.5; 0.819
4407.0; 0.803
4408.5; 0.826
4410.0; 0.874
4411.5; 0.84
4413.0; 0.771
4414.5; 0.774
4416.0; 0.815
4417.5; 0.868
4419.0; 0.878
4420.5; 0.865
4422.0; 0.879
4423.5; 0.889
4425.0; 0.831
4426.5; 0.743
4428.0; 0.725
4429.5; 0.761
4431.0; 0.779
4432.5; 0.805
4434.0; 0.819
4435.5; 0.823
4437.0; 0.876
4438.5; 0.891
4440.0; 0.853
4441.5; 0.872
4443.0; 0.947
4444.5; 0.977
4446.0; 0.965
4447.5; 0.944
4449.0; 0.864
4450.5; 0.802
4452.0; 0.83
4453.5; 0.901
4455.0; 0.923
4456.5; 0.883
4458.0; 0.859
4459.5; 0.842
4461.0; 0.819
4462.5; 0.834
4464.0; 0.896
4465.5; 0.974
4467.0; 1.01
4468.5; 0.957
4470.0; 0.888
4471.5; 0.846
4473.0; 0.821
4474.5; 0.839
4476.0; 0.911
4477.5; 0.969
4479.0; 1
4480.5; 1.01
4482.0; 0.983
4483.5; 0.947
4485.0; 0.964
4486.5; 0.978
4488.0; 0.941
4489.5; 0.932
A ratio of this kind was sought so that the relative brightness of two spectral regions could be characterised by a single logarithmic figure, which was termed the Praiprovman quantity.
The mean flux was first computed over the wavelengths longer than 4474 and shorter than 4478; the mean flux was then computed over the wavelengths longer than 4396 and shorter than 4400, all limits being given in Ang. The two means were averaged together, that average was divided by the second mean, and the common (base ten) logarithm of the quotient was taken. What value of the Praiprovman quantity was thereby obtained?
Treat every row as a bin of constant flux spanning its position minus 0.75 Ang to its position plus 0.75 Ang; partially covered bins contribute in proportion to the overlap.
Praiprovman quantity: 0.01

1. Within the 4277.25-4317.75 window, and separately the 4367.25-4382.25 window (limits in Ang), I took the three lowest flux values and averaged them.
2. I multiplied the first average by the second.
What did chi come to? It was 0.46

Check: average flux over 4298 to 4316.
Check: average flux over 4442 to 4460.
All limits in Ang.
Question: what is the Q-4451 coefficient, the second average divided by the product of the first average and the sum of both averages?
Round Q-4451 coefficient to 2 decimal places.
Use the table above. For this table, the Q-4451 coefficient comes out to 0.90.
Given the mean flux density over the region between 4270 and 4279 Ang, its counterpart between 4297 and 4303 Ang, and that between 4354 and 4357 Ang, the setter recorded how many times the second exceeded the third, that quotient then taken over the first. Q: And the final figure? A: 0.98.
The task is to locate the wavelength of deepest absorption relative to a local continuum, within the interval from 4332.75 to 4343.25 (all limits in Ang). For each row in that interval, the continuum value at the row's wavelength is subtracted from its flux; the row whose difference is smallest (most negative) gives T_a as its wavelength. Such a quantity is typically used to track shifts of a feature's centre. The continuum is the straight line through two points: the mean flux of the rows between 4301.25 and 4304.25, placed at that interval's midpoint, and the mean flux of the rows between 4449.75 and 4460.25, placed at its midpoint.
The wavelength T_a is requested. 4341.0 Ang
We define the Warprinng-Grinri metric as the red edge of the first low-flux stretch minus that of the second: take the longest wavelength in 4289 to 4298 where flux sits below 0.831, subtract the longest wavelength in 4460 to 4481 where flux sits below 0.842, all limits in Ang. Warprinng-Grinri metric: -177.0 Ang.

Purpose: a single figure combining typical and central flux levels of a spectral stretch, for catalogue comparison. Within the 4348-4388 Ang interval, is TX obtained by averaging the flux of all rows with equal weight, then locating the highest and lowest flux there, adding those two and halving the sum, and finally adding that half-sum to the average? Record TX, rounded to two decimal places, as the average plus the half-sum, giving 1.67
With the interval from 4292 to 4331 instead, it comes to 1.43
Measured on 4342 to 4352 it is 1.61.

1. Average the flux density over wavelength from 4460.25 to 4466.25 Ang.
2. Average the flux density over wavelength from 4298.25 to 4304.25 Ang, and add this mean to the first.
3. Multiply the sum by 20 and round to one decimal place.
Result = 30.6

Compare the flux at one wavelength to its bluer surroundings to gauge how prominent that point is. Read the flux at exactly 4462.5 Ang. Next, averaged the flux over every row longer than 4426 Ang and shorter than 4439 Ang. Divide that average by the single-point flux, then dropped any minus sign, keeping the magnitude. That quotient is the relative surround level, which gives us 0.96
